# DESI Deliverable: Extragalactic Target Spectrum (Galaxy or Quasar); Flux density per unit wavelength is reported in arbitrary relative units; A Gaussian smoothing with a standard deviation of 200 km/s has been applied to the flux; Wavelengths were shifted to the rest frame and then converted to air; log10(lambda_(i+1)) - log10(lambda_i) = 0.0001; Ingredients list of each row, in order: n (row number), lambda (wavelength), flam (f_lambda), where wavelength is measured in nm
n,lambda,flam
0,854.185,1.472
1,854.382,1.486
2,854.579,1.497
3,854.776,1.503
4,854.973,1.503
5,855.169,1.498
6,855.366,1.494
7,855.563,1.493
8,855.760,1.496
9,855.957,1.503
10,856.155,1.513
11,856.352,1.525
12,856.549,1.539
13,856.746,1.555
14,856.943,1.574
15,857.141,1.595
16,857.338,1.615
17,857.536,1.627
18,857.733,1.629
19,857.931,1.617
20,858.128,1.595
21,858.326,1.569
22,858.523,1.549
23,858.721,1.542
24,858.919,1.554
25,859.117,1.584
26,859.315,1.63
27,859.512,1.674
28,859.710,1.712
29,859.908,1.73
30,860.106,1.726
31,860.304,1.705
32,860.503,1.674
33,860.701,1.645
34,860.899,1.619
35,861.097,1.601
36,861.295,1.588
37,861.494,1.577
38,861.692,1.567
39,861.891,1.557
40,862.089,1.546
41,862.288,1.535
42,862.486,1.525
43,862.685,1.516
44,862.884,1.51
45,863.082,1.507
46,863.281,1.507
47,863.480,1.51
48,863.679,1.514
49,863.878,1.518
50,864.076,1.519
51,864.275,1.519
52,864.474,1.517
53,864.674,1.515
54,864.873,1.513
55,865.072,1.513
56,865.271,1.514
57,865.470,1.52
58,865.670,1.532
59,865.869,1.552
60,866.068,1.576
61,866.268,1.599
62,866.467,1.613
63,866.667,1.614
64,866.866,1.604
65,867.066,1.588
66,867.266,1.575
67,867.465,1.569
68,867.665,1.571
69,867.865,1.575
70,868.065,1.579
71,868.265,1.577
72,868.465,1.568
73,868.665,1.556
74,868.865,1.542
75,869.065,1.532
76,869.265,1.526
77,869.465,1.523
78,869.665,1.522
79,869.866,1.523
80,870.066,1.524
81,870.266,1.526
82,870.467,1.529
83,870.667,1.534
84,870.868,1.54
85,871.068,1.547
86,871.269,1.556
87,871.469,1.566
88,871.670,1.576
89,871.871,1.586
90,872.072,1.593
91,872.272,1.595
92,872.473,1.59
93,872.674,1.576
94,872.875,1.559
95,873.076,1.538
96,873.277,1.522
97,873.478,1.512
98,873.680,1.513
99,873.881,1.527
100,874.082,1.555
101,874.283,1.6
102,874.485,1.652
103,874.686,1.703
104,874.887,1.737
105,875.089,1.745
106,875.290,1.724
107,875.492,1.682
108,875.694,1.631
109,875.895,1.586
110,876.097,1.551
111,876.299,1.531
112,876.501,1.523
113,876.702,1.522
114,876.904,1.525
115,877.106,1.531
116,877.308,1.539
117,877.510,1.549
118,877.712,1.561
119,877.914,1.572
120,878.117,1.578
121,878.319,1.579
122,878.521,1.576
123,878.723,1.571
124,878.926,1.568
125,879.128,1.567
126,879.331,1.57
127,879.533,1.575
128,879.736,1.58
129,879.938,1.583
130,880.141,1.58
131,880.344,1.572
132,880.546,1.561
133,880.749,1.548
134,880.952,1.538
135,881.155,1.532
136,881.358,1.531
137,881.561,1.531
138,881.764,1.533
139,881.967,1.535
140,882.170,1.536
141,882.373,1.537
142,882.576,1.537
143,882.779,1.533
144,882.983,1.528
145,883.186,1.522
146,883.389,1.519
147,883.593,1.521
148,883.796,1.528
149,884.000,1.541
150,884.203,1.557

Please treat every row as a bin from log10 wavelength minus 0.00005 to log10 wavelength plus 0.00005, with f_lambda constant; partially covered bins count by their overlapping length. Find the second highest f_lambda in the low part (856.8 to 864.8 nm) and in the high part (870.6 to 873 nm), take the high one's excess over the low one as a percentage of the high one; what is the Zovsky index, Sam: -8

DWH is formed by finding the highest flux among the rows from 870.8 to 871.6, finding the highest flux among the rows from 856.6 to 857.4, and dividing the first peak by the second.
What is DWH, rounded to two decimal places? 0.97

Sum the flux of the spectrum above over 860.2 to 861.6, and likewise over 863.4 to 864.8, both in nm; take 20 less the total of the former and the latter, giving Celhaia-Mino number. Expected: -2.0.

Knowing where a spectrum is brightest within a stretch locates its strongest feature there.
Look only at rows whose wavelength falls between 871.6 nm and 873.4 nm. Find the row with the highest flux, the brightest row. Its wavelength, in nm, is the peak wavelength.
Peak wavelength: 872.272 nm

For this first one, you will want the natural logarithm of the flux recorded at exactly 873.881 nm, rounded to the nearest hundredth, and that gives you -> 0.42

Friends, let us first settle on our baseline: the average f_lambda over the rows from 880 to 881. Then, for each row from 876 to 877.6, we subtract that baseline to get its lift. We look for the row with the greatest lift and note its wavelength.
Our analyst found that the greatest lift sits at 876.097 nm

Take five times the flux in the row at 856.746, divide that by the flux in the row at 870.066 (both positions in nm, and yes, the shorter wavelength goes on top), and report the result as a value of 5.10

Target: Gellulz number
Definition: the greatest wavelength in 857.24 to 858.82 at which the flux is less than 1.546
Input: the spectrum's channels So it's 858.721 nm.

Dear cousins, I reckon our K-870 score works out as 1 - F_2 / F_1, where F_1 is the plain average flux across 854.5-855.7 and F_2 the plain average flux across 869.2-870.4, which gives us -0.02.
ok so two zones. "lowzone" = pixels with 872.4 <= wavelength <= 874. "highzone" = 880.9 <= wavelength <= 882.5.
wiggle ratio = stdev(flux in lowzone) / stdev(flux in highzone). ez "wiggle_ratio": 10.8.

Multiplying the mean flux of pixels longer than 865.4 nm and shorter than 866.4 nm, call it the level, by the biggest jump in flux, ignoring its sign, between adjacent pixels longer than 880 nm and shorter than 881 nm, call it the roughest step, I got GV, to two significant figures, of 0.020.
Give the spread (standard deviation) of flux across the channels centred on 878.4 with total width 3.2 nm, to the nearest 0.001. 0.018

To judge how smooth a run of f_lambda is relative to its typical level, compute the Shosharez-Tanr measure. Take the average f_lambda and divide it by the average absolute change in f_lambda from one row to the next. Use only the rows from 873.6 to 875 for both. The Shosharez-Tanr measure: 43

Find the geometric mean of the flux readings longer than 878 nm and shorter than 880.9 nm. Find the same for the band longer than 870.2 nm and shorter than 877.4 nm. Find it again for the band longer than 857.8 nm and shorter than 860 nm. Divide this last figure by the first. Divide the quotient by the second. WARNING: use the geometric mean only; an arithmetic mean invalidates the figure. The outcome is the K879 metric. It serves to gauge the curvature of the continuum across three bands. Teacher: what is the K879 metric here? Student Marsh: 0.651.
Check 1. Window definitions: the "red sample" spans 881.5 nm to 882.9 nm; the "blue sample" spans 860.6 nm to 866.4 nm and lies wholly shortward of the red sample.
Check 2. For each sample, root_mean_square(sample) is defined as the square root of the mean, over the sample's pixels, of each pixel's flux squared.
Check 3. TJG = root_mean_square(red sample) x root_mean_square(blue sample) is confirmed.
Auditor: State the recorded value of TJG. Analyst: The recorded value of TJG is 2.37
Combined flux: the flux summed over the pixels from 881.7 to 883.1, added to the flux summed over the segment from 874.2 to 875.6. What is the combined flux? 22.6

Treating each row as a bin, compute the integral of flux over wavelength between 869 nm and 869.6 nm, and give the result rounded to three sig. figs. 0.917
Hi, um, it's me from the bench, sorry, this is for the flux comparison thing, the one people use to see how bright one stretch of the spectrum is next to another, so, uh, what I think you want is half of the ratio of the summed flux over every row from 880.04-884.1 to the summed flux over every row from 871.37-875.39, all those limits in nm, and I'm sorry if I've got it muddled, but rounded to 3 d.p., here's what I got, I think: 0.481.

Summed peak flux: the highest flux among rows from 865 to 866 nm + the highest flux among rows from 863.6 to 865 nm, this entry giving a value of 3.07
